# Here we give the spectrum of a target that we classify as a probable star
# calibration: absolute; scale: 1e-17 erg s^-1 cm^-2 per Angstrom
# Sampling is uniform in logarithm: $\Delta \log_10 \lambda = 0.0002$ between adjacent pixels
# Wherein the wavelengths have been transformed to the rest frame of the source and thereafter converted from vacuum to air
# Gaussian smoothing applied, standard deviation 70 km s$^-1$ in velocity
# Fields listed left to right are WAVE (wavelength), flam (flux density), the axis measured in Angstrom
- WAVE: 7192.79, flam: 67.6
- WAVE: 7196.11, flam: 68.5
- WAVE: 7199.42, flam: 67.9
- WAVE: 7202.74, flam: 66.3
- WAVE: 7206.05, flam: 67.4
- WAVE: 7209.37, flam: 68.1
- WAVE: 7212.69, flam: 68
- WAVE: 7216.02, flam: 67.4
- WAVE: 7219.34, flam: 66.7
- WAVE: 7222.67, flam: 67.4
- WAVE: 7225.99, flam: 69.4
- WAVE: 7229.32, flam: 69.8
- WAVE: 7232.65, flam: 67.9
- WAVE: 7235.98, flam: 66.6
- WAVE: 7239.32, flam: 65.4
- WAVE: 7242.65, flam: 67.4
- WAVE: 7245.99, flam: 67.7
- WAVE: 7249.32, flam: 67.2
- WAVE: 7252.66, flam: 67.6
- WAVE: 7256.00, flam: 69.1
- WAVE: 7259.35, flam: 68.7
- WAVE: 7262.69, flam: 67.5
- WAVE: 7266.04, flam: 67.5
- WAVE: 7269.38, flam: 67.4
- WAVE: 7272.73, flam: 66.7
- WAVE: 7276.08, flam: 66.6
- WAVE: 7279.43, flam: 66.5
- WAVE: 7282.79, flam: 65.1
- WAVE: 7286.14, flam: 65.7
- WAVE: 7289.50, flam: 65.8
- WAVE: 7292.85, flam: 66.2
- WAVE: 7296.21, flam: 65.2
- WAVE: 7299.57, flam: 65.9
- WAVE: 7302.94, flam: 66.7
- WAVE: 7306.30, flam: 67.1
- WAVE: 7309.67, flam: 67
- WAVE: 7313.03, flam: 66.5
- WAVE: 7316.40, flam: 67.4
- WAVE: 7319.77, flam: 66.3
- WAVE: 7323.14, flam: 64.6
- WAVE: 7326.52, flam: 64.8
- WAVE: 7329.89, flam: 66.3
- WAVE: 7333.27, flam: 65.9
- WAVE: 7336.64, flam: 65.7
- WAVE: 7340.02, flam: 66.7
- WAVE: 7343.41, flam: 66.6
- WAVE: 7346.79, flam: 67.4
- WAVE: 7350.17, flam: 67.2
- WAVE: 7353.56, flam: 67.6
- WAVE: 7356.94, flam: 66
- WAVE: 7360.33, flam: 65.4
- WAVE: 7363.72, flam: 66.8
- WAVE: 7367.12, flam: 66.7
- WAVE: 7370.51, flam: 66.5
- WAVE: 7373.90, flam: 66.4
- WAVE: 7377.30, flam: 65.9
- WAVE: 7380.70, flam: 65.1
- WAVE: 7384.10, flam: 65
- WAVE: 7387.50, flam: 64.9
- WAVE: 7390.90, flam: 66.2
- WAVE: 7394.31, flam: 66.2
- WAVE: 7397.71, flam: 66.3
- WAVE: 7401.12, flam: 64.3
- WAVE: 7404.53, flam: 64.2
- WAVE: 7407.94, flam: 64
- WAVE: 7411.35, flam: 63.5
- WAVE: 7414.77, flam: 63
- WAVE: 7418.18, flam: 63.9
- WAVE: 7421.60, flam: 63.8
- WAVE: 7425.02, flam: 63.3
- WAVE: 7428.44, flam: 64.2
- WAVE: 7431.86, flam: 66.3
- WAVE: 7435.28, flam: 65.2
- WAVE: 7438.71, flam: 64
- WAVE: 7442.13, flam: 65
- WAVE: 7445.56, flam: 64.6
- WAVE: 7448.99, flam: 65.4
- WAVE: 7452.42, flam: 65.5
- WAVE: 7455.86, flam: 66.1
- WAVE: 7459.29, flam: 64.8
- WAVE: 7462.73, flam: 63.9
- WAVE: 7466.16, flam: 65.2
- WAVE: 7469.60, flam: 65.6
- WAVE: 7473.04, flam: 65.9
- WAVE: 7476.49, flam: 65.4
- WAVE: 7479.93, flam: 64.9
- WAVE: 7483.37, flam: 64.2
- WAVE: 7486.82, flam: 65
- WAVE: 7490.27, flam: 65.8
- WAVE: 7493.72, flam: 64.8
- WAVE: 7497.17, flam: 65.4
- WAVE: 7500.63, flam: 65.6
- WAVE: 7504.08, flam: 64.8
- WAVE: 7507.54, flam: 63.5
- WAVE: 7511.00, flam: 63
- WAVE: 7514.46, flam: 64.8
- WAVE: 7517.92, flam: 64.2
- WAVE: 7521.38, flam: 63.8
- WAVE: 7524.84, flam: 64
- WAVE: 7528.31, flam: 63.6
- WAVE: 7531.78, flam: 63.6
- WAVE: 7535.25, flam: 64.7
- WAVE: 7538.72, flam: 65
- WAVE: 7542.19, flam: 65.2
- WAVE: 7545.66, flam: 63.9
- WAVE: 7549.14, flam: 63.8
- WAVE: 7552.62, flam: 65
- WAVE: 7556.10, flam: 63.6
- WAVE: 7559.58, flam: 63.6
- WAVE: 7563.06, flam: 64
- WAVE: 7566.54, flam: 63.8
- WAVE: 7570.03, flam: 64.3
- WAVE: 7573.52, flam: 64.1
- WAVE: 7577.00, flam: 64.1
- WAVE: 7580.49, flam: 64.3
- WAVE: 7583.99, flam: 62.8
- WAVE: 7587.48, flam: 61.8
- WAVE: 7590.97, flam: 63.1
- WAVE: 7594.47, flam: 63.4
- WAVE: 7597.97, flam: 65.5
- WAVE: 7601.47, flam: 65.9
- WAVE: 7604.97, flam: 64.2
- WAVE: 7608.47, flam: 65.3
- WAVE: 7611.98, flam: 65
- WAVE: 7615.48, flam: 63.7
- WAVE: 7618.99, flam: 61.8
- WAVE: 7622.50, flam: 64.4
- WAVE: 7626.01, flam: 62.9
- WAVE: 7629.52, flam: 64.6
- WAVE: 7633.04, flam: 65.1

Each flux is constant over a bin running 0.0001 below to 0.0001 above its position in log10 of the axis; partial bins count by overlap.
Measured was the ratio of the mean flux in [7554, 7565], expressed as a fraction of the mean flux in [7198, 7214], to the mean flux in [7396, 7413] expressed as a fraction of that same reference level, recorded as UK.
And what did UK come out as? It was 0.99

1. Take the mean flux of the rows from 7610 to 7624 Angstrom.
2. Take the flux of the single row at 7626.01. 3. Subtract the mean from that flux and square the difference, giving 1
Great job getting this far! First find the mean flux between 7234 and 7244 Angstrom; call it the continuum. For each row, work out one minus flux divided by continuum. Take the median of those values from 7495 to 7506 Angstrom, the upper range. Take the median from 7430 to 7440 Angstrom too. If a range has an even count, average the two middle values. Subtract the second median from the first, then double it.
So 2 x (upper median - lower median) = -0.01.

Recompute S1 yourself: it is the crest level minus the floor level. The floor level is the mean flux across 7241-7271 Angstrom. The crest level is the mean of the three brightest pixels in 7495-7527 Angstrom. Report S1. -2.5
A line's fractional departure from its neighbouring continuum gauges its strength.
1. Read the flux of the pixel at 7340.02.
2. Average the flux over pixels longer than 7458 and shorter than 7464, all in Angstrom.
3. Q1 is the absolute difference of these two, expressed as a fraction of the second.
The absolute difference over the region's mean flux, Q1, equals 0.037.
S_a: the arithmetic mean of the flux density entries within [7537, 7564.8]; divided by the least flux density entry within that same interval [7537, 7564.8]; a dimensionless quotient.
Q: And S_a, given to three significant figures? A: 1.01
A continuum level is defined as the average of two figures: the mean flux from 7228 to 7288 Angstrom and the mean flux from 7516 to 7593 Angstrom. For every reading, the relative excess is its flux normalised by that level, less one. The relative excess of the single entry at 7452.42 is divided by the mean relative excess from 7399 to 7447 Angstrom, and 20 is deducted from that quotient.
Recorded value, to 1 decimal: -19.9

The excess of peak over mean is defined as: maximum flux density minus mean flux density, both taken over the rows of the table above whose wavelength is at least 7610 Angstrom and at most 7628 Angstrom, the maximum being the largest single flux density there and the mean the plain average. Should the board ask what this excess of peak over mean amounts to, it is 1.4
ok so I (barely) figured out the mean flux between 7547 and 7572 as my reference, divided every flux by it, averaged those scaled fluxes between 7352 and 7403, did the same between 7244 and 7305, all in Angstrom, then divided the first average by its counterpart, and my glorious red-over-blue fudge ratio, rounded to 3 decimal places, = 0.987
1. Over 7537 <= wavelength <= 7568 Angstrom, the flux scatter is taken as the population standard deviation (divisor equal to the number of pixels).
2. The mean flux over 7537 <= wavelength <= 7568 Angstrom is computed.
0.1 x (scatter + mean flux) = 6.48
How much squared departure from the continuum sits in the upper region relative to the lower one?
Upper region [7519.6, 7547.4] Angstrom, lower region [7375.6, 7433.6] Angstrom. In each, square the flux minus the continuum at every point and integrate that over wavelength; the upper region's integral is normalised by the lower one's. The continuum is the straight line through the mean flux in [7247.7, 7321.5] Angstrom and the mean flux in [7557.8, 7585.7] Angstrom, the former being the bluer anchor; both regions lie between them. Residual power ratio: 0.11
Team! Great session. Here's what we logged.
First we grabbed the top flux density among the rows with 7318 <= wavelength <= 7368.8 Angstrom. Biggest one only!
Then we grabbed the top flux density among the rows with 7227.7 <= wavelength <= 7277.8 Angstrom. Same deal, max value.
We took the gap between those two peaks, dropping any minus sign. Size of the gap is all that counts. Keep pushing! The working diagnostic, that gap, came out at 2.2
